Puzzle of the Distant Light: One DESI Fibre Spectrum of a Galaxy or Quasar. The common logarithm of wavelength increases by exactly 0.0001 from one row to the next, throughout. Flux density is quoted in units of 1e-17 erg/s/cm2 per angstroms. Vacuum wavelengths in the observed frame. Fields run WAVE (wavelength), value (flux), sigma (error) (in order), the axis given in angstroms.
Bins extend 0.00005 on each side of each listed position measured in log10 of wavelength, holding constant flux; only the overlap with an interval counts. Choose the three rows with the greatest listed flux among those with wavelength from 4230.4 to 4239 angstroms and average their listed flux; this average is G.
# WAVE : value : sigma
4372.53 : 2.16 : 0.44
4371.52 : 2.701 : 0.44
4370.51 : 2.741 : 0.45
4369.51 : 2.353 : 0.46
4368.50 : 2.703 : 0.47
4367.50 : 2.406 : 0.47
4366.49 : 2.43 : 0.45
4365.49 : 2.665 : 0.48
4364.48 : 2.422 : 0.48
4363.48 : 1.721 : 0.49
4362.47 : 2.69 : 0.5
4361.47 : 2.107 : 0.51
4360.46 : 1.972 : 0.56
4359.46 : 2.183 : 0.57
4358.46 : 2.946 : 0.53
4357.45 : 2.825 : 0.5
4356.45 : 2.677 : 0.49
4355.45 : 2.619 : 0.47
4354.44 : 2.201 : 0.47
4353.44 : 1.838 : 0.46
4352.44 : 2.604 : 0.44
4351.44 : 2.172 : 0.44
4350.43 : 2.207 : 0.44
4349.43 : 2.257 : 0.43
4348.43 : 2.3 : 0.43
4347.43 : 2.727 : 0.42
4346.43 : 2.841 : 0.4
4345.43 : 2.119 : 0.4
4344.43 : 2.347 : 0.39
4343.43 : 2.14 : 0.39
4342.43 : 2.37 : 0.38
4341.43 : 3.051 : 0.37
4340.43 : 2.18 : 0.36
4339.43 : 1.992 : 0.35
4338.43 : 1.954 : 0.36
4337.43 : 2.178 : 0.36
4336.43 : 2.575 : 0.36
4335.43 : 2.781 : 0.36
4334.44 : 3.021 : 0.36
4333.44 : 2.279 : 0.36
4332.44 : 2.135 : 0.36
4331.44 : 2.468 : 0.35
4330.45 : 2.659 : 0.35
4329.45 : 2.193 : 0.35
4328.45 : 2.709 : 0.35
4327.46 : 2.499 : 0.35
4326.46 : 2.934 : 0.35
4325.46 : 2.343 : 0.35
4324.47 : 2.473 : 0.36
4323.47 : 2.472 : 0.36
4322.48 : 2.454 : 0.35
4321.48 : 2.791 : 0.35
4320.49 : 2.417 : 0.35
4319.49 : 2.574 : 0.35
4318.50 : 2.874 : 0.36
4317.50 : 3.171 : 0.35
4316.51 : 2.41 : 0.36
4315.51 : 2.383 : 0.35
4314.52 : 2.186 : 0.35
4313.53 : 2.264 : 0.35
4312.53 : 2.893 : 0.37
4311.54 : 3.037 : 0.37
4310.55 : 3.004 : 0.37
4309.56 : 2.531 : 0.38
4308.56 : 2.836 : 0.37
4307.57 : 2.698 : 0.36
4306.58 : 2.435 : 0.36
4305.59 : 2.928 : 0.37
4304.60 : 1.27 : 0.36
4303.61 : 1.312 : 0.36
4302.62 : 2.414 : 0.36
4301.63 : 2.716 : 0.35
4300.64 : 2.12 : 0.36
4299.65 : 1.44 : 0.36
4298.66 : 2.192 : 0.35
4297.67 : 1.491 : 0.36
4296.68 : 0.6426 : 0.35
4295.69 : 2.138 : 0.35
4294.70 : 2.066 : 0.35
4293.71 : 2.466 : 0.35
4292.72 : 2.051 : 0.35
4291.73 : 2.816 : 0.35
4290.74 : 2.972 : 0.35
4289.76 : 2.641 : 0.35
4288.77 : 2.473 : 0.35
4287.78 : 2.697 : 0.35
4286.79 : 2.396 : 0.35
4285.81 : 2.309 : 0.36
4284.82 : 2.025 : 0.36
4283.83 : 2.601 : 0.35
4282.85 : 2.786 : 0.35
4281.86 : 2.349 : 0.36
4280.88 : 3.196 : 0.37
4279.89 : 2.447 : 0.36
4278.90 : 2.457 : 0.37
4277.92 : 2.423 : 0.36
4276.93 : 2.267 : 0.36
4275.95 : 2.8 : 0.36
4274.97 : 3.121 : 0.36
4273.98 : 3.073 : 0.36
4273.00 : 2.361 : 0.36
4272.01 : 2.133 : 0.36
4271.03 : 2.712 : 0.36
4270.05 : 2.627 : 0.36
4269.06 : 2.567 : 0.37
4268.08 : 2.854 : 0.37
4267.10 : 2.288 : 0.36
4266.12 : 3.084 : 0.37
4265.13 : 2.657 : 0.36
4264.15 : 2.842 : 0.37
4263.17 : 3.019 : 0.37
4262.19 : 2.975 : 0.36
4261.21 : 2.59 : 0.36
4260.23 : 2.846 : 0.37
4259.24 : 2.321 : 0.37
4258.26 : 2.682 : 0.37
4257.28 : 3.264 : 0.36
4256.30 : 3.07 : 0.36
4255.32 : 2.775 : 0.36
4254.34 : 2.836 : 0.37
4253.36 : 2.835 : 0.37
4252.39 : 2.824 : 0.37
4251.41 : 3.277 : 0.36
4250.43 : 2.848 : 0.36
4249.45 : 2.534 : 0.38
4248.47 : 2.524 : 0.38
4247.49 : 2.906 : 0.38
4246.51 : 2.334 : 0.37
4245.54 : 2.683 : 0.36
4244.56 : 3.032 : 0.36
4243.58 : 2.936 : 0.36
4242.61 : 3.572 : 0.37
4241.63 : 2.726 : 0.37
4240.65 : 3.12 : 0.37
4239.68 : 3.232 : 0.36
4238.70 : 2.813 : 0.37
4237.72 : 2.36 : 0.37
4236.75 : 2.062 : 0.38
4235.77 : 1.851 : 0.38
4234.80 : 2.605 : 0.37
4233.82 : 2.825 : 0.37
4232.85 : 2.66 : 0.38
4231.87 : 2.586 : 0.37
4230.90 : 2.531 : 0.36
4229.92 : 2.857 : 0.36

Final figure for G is 2.77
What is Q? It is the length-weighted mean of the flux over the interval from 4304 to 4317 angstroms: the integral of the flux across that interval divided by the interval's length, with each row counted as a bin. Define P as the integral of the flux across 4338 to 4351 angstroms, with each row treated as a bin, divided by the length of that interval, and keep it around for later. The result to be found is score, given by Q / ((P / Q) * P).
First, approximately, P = 2.35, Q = 2.52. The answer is 1.15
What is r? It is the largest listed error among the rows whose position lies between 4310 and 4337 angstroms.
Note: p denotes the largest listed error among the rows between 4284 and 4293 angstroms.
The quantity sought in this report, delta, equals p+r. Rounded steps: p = 0.360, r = 0.370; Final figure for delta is 0.730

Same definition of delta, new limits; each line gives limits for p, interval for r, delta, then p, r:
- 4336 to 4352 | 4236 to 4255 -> 0.820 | 0.440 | 0.380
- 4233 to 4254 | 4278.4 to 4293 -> 0.750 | 0.380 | 0.370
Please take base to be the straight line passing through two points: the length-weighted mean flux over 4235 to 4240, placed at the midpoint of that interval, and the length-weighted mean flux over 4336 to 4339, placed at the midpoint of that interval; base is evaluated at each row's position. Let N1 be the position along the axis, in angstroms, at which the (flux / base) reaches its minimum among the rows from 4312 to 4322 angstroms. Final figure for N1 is 4314.52 angstroms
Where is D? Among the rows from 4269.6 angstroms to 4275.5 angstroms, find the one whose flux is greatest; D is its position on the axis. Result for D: 4274.97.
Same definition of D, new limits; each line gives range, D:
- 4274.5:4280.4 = 4274.97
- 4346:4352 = 4346.43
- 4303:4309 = 4305.59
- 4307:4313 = 4311.54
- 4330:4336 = 4334.44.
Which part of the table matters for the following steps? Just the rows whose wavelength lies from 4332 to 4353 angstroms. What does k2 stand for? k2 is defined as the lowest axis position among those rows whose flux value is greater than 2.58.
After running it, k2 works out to 4334.44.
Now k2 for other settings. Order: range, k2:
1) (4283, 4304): 4283.83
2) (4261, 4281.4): 4261.21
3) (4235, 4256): 4238.70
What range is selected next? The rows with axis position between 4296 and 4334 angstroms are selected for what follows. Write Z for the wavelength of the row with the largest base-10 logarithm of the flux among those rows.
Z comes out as 4317.50 angstroms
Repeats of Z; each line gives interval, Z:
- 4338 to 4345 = 4341.43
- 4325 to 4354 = 4341.43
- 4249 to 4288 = 4251.41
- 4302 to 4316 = 4311.54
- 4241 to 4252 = 4242.61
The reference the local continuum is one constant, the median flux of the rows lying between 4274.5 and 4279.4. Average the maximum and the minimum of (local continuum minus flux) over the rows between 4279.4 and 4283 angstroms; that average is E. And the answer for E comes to -0.32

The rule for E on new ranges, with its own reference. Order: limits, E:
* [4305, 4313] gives -0.28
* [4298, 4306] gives 0.36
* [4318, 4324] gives -0.19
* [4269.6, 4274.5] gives -0.15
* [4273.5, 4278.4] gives -0.24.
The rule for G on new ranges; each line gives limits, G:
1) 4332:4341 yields 2.79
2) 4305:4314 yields 2.99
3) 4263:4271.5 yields 2.99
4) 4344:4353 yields 2.72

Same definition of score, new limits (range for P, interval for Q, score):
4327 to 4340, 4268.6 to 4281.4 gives 1.18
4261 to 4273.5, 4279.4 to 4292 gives 0.94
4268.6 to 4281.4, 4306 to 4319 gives 1.03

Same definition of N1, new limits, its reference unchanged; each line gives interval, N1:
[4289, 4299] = 4296.68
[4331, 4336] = 4332.44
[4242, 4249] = 4246.51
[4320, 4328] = 4325.46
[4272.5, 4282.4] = 4276.93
